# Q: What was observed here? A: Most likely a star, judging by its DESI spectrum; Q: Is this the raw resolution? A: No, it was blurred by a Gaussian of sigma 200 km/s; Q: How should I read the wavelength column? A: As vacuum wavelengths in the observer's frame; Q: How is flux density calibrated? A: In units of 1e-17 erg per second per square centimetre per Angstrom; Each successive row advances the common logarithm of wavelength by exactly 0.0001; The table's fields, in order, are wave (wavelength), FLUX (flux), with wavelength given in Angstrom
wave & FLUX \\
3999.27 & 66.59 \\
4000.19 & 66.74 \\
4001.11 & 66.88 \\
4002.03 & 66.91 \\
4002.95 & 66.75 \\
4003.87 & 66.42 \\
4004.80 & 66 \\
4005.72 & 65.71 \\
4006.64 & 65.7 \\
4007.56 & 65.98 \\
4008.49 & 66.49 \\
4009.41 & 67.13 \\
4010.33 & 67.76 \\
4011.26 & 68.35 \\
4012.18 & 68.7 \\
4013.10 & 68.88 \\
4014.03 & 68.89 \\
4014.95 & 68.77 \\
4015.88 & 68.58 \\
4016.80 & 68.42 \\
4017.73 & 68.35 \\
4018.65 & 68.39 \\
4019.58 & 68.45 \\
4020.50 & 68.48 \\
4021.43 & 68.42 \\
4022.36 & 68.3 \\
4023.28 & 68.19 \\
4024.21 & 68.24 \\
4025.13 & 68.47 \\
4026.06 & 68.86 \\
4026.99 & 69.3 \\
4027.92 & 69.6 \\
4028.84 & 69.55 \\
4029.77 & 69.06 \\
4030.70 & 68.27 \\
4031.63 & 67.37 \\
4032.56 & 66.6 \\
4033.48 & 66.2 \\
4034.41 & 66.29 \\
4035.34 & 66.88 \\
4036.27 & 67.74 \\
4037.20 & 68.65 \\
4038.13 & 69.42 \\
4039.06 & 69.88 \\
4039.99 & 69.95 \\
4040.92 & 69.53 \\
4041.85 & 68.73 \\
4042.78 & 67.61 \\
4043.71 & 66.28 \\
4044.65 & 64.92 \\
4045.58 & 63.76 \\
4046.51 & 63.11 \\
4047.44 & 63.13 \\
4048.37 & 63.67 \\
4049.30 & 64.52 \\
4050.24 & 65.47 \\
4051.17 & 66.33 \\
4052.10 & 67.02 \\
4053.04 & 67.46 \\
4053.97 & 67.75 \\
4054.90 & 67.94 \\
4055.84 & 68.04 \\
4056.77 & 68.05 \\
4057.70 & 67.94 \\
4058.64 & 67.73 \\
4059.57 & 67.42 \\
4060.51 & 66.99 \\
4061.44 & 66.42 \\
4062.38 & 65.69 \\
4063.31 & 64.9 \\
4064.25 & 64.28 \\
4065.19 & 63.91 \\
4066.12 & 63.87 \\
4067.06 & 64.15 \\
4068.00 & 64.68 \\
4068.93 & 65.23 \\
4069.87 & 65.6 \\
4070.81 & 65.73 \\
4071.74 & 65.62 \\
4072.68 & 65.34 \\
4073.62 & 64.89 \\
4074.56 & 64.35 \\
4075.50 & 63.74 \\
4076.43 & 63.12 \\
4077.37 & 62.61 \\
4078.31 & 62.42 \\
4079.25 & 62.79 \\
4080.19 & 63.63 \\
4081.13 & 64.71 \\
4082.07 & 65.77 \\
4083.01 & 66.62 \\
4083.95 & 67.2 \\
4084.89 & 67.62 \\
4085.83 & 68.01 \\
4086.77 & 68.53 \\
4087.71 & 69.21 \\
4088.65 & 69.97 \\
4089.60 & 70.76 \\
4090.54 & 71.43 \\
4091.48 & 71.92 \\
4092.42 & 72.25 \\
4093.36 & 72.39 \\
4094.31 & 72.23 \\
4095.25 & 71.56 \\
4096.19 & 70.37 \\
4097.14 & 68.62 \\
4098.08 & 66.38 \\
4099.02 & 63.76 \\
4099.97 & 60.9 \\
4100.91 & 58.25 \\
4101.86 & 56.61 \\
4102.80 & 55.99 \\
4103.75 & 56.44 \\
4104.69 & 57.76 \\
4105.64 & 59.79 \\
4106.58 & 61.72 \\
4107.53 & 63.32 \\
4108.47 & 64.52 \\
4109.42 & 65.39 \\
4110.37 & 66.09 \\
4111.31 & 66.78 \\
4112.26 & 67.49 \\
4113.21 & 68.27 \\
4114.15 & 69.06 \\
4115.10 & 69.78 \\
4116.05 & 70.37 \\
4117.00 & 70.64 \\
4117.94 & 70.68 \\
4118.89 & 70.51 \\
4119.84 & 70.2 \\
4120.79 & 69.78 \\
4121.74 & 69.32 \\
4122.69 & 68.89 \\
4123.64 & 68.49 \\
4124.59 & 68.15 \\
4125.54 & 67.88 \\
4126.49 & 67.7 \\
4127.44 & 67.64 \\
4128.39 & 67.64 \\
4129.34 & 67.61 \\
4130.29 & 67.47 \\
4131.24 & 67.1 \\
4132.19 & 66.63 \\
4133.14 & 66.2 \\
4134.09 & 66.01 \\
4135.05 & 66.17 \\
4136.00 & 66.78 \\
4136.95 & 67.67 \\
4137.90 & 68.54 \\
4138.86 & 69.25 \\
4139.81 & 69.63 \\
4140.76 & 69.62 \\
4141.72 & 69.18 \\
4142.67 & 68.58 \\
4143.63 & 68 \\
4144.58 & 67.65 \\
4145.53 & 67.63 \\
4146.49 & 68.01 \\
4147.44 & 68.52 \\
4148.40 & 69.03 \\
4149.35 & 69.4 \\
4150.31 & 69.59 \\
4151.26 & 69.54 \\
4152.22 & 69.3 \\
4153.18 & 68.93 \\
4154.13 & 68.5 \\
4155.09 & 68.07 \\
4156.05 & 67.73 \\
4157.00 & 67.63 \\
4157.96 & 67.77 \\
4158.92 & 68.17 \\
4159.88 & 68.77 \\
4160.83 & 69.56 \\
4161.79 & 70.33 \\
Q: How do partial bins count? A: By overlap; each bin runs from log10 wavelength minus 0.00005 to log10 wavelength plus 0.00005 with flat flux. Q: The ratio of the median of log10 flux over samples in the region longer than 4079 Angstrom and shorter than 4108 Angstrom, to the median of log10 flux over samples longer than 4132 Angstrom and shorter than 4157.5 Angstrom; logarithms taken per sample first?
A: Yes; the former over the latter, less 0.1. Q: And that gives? 0.893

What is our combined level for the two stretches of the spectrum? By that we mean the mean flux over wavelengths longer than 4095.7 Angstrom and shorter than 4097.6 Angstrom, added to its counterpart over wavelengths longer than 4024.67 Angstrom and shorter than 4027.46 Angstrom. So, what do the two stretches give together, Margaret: 138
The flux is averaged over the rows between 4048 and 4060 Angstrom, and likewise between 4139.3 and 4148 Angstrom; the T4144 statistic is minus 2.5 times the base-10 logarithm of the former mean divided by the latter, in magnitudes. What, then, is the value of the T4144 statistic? 0.03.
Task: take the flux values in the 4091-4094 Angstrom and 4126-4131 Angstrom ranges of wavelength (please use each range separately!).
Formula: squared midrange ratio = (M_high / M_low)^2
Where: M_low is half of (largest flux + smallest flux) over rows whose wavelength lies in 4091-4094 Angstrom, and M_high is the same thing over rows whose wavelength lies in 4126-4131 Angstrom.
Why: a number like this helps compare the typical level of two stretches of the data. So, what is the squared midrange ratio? 0.88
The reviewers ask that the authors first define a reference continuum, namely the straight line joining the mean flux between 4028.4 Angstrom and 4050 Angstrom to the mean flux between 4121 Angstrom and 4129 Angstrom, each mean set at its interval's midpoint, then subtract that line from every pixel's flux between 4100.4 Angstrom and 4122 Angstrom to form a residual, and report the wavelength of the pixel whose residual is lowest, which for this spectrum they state 4102.80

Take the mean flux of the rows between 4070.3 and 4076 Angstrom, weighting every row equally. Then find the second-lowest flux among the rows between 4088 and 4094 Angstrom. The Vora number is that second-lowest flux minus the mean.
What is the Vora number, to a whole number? 6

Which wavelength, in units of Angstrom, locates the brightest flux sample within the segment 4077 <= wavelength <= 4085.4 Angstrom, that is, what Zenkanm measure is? 4084.89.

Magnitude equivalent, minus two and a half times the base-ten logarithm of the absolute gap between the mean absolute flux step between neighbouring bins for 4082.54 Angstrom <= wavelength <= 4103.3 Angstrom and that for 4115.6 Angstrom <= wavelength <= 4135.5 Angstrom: 0.24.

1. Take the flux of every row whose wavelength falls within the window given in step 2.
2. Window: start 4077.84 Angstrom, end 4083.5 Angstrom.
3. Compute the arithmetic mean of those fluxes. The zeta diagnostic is 64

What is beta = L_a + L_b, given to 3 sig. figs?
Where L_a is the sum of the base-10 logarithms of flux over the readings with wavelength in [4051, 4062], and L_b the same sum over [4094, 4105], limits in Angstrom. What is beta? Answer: 43.5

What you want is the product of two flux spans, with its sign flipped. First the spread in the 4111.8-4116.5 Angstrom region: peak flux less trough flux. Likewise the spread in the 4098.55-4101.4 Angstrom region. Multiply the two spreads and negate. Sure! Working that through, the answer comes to -16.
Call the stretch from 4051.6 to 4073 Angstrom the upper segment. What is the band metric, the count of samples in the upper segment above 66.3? 11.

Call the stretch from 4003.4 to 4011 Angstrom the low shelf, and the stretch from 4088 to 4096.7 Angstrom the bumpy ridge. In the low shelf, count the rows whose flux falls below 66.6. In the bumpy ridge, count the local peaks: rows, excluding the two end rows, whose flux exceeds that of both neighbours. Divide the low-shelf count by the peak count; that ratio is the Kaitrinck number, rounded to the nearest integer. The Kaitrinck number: 6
